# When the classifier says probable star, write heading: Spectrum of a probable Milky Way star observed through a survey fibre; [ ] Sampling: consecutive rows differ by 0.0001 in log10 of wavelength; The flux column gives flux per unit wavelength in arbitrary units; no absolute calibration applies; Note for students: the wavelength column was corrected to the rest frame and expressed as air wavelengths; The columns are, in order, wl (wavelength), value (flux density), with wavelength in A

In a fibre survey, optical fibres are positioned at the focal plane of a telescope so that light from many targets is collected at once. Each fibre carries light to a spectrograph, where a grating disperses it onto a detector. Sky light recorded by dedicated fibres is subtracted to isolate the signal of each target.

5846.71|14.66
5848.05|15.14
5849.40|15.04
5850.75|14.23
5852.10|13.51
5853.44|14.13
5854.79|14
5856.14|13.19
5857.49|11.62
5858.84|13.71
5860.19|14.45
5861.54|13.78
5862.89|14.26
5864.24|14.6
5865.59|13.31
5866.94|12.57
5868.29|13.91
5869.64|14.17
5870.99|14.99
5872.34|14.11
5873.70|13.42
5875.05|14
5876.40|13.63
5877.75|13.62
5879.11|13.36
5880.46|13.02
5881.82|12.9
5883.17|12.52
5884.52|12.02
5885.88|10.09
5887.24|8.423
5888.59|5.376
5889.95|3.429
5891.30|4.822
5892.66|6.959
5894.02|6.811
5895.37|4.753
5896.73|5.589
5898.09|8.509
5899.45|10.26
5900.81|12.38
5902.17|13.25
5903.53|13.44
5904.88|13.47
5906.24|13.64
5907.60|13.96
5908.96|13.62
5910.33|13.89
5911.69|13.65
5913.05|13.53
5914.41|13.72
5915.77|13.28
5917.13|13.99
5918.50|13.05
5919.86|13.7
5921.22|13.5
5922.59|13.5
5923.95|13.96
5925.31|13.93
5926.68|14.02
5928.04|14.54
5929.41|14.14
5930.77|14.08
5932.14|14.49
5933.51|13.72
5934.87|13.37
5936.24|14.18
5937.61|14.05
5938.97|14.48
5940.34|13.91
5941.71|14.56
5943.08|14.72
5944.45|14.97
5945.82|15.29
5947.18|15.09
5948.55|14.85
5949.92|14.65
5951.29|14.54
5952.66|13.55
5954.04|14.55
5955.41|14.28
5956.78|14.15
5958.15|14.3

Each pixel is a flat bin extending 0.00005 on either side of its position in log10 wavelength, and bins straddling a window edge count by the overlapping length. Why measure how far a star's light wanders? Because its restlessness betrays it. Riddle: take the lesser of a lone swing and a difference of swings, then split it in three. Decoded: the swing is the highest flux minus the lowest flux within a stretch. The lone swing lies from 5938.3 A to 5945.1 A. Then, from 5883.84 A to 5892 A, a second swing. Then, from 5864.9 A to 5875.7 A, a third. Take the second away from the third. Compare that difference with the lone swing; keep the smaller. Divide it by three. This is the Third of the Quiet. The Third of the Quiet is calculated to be -2.1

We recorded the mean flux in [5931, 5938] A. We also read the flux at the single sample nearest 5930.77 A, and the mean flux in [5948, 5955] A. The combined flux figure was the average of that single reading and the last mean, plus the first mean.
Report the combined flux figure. 28.2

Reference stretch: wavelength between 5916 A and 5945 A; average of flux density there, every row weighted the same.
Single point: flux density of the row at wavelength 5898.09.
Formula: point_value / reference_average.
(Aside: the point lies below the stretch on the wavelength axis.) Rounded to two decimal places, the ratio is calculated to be 0.61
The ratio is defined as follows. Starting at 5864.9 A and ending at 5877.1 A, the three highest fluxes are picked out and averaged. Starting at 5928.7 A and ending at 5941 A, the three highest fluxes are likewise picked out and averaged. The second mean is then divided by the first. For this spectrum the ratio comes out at 1.00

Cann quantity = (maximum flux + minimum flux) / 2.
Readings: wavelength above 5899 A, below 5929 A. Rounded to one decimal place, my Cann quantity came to 12.4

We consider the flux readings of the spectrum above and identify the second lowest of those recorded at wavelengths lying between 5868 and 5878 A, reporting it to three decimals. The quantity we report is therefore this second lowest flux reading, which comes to 13.620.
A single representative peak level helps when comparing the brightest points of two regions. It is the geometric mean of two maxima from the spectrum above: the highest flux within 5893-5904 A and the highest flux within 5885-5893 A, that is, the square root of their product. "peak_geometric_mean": 11.65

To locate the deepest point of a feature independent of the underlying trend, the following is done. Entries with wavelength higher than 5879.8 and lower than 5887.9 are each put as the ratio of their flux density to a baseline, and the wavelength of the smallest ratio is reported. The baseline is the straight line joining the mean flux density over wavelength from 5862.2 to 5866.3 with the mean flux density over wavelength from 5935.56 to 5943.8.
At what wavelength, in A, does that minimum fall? 5887.24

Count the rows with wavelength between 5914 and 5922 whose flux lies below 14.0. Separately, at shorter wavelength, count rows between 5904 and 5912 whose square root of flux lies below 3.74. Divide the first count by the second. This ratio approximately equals 1.0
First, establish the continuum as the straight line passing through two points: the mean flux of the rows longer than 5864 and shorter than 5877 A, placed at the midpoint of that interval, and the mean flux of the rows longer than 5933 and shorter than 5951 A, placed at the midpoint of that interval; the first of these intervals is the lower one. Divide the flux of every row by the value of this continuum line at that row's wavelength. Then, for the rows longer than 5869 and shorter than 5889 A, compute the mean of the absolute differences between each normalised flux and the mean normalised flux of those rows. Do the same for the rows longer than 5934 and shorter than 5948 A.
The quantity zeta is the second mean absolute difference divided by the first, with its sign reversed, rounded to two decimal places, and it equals -0.23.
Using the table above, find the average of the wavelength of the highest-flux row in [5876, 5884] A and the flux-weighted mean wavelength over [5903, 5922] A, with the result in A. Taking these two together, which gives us 5894.4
